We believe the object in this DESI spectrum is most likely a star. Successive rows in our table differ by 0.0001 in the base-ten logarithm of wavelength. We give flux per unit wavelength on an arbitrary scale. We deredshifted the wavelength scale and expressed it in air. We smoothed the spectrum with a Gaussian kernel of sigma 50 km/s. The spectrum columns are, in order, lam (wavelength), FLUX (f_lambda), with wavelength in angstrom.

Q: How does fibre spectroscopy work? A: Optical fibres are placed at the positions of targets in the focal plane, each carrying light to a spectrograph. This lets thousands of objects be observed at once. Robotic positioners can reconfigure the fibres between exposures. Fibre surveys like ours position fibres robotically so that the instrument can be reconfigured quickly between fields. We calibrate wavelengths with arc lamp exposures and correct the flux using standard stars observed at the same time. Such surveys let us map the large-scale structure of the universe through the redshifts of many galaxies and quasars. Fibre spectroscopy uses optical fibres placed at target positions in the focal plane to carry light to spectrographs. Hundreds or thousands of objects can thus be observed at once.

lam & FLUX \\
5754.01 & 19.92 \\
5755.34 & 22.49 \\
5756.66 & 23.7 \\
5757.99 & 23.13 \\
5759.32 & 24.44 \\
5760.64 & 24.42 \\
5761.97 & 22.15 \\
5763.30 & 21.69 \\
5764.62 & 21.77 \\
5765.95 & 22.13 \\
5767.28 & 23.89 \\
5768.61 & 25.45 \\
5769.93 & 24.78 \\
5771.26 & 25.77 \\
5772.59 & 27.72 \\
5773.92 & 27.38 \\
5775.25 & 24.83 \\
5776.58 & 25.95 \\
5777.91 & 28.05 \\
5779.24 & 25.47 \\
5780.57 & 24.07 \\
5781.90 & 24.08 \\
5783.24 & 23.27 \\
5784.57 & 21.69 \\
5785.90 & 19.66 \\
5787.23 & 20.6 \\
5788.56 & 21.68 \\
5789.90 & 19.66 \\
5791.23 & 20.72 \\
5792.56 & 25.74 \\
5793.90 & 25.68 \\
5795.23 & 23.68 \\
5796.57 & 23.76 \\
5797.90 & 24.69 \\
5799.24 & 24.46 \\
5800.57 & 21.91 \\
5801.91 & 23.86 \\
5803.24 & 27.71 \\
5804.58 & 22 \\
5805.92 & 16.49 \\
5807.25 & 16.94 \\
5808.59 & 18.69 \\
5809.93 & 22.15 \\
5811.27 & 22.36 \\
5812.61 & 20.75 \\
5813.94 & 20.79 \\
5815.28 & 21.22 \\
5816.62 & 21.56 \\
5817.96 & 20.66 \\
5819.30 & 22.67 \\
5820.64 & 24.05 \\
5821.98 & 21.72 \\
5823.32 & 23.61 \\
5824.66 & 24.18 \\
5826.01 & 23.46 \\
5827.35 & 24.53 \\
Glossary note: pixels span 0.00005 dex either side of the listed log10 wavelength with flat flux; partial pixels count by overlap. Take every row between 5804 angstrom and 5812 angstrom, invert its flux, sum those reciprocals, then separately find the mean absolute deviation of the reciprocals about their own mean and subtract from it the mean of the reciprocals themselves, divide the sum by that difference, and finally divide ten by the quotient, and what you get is -1.5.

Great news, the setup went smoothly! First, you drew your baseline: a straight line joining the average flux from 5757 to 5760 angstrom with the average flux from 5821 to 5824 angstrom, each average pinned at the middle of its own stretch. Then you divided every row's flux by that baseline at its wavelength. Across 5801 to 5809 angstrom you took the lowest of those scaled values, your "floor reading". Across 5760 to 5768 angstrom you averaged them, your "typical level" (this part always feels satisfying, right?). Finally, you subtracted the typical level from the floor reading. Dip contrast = -0.24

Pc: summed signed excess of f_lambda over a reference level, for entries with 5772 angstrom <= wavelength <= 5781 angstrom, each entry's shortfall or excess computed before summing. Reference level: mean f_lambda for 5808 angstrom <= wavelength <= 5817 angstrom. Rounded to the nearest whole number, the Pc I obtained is 36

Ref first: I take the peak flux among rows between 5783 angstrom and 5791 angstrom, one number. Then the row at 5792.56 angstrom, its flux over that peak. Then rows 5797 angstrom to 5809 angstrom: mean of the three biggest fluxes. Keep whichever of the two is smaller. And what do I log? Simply 1.11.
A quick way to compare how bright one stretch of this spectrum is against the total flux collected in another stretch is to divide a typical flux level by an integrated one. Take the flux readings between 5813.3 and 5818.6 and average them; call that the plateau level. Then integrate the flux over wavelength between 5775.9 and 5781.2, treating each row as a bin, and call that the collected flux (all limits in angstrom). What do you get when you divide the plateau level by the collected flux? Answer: 0.153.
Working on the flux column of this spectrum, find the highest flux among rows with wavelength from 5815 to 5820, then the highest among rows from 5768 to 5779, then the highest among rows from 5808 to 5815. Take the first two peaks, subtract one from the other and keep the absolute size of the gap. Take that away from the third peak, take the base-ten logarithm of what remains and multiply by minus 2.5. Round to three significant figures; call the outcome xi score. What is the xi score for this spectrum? -3.07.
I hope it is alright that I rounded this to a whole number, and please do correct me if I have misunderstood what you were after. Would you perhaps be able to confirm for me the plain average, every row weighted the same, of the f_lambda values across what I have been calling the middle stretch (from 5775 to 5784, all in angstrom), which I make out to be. 25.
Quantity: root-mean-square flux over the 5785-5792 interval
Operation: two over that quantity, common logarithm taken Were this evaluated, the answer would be -1.01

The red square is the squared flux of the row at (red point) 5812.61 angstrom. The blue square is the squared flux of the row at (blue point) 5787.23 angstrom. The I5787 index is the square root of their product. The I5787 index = 427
